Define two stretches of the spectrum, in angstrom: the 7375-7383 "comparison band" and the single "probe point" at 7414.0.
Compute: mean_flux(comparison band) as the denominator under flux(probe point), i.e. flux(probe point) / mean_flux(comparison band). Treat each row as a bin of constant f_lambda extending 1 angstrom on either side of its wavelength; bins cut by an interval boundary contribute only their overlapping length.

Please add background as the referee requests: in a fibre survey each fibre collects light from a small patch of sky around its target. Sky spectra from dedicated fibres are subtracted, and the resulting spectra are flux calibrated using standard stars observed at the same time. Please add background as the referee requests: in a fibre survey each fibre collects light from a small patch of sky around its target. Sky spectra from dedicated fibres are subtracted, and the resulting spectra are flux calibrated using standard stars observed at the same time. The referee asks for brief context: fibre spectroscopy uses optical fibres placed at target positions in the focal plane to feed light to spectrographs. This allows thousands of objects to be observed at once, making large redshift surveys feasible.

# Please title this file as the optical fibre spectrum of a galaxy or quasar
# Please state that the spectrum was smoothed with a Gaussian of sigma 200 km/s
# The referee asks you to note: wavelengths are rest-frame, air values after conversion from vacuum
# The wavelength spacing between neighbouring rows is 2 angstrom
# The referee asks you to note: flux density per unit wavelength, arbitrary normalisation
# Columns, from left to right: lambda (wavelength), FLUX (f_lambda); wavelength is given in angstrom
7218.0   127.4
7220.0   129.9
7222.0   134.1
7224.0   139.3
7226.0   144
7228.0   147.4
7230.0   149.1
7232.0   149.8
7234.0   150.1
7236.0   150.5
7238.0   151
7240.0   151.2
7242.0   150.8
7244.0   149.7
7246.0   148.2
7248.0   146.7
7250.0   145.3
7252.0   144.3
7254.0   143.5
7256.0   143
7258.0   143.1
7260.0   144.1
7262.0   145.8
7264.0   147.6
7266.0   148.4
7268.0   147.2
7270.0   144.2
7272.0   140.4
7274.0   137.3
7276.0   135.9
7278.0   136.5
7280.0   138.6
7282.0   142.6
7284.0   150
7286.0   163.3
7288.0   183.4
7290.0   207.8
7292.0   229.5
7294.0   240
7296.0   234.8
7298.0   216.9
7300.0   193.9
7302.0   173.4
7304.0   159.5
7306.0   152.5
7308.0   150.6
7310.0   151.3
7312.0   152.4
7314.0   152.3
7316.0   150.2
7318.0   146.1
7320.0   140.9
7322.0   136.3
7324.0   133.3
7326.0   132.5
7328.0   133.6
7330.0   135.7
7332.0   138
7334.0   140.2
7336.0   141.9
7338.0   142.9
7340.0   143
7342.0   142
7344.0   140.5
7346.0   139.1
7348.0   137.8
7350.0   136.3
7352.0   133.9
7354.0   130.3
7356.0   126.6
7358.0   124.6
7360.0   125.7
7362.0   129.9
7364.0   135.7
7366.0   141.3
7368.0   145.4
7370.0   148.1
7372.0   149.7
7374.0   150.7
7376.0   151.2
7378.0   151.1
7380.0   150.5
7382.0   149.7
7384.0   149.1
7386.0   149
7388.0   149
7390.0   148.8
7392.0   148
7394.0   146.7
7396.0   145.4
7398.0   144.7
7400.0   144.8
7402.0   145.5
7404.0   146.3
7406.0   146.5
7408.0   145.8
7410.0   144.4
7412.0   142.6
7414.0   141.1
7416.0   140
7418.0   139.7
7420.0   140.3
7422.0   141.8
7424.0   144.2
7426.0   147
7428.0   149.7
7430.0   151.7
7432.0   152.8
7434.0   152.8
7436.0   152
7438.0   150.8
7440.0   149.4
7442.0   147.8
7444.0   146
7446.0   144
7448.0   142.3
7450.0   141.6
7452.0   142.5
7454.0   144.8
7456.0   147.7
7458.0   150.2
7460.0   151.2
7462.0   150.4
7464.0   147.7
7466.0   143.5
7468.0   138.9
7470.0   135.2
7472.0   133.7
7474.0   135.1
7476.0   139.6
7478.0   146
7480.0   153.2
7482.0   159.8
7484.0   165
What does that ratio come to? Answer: 0.94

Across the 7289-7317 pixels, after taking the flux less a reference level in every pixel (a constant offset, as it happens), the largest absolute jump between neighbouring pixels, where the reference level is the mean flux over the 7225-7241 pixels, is 23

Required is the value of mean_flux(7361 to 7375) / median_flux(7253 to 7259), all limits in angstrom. 1.00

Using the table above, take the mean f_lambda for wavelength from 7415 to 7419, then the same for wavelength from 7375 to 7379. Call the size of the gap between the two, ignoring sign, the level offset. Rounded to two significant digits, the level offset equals 11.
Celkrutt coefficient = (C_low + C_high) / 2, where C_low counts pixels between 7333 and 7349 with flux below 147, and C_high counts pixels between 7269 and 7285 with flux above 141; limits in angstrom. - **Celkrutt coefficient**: 5.50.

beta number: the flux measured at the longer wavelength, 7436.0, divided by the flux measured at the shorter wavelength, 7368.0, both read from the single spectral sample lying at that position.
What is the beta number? 1.05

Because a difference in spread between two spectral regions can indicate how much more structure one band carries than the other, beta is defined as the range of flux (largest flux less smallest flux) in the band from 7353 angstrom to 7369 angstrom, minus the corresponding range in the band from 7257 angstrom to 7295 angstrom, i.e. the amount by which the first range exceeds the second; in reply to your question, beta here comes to -83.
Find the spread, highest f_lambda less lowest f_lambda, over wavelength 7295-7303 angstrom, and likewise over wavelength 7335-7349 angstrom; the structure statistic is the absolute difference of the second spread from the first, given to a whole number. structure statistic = 56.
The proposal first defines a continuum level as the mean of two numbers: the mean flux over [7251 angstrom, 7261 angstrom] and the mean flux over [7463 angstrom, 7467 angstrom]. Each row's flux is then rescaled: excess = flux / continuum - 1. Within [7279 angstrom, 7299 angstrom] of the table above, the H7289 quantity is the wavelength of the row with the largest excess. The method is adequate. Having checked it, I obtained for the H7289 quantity 7294.0 angstrom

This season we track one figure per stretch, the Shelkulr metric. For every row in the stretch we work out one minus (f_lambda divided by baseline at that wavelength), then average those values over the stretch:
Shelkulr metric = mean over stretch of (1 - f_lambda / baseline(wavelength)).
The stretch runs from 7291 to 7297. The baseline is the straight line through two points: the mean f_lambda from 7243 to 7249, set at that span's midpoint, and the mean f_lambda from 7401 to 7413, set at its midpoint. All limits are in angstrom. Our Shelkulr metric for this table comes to -0.59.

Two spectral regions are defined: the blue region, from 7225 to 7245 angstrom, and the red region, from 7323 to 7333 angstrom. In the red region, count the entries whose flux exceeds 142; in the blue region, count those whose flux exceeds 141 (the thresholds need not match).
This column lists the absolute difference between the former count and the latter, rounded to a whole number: 10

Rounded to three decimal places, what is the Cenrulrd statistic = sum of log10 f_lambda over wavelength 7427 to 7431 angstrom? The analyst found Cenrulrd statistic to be 4.356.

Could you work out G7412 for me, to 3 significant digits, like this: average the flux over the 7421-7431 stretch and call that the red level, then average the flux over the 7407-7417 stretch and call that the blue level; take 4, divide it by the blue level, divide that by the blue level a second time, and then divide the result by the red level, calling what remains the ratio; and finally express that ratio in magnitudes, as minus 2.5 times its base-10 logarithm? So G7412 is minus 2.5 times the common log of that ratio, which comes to 14.7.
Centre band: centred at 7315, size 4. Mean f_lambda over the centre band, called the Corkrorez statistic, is 151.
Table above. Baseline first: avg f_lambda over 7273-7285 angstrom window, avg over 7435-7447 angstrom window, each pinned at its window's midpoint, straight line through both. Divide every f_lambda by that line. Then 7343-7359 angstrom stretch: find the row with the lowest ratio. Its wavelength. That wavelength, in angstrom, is 7358.0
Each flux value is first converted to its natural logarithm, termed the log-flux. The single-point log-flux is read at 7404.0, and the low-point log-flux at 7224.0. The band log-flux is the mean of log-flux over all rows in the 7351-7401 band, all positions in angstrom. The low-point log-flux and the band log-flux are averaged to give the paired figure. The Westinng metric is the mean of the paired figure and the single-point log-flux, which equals 4.97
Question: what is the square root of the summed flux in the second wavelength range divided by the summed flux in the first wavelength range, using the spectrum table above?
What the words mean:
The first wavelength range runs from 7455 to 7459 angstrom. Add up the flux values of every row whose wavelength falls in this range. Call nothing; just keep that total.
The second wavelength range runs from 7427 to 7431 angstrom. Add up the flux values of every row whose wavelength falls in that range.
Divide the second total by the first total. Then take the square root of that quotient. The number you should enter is 1.01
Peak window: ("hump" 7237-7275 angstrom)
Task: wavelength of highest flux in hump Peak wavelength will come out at 7240.0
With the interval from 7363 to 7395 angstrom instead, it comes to 7376.0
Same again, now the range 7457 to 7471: 7460.0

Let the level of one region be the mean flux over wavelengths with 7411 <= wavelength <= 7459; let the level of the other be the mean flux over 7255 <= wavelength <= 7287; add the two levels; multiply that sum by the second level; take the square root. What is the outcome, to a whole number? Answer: 205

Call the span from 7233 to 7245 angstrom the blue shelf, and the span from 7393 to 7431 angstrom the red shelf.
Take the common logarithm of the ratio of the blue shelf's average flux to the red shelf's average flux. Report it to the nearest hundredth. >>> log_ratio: 0.02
